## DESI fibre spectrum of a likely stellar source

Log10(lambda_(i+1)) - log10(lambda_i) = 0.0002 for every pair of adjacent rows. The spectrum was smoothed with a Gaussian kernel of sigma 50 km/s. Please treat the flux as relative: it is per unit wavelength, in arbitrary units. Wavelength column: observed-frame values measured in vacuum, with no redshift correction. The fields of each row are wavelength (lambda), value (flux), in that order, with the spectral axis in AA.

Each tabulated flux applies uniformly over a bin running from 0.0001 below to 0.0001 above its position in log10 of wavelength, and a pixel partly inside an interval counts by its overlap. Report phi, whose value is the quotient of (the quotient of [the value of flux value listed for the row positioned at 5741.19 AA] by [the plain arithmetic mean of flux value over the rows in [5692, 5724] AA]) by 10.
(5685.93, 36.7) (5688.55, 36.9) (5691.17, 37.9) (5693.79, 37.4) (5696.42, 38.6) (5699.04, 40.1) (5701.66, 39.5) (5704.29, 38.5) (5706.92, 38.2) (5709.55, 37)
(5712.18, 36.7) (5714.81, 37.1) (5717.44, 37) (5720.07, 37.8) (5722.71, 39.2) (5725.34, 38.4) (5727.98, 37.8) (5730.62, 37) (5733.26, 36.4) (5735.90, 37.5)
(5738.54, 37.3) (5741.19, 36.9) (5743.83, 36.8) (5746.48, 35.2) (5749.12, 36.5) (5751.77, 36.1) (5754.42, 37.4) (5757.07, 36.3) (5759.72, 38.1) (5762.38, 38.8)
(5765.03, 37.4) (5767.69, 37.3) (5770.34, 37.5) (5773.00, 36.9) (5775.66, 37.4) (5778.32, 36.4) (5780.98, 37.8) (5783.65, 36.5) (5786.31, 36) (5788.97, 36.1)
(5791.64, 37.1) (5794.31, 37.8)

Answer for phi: 0.097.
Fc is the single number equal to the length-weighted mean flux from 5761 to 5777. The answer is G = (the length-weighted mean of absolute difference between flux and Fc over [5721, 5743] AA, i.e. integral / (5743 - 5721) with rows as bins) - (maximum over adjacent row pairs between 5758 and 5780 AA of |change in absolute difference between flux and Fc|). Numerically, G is -0.45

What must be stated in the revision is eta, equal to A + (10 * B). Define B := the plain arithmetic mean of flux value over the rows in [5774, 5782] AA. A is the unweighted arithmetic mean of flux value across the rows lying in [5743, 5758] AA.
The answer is 408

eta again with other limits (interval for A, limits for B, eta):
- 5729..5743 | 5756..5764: 414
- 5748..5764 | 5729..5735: 404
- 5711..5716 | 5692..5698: 417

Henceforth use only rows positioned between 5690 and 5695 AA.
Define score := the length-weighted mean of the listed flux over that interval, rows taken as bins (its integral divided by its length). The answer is 37.7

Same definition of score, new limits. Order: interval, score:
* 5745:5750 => 35.8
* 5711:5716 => 36.9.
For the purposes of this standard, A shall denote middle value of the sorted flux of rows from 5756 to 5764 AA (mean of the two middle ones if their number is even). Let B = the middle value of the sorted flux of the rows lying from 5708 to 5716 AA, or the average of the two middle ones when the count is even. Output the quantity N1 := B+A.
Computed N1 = 75.1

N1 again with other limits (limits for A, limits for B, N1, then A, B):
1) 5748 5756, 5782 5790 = 72.6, 36.5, 36.1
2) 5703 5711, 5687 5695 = 75.6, 38.2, 37.4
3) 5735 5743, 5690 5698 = 75.2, 37.3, 37.9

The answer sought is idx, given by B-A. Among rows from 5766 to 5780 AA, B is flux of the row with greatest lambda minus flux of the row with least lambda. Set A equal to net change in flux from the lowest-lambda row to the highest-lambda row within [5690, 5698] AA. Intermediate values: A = 0.7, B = -0.9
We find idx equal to -1.6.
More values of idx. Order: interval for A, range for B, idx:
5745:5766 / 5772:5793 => -2.0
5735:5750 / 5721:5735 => -1.8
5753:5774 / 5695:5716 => -1.0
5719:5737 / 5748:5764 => 2.6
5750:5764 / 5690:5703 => -1.1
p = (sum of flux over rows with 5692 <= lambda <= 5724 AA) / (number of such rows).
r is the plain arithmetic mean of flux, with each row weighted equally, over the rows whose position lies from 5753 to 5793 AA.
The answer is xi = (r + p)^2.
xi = 5659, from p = 38.1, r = 37.1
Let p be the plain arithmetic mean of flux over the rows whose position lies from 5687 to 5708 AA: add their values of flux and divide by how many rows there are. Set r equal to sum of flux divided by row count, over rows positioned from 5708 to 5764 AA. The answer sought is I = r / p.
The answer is 0.97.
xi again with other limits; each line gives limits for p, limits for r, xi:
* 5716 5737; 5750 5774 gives 5617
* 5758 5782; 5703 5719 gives 5614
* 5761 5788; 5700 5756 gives 5557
